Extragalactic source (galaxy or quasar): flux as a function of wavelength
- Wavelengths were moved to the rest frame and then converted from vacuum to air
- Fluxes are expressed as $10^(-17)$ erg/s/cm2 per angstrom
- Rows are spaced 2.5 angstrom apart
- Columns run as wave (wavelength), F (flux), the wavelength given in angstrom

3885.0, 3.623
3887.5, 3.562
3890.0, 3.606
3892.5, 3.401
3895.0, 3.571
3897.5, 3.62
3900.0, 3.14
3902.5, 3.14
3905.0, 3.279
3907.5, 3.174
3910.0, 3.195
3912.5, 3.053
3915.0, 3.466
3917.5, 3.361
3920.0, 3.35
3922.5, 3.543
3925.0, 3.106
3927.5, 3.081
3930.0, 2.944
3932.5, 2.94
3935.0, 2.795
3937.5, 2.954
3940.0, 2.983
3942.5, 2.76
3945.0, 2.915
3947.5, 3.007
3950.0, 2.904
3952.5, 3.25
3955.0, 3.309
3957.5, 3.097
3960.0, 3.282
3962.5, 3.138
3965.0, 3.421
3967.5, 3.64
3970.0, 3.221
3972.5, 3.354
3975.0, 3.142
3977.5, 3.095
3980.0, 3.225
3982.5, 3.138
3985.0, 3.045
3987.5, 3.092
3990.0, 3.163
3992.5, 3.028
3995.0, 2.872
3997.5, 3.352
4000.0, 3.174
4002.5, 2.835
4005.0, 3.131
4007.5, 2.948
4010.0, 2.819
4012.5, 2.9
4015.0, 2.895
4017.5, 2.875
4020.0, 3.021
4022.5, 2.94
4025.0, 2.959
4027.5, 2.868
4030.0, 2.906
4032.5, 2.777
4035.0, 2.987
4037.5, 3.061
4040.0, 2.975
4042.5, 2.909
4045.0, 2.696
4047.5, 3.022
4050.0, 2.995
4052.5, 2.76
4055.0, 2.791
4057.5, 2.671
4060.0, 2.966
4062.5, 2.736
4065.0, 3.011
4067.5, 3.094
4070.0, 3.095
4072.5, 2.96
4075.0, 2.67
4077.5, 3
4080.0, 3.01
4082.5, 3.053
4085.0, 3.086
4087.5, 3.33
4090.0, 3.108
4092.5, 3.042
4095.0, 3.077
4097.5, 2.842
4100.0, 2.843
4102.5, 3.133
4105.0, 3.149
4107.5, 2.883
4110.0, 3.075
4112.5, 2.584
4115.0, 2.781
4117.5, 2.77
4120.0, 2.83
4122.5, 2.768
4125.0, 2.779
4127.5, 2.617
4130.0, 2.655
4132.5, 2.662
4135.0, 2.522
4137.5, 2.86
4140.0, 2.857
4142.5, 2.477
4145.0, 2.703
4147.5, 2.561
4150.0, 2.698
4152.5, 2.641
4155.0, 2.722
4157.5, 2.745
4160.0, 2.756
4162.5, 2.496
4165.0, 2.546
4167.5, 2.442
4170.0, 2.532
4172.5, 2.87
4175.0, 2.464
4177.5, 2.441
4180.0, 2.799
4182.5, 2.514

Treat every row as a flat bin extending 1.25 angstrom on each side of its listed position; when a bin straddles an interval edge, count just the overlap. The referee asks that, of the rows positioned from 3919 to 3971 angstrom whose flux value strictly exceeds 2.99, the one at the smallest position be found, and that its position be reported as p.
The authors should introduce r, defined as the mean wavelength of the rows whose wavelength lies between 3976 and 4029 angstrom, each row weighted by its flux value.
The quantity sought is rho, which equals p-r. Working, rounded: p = 3920.0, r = 4002.1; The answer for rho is -82.1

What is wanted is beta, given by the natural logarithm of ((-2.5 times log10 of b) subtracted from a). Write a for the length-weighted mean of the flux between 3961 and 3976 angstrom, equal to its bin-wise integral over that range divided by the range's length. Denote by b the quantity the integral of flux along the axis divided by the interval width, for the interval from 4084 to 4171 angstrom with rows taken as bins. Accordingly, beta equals 1.49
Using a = 3.32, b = 2.79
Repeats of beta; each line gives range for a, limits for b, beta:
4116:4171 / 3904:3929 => 1.37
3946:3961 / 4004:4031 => 1.46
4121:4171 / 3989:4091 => 1.34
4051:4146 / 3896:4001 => 1.42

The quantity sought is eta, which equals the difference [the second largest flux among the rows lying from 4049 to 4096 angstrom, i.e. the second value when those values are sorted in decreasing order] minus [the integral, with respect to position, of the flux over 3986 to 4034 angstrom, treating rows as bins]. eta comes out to -140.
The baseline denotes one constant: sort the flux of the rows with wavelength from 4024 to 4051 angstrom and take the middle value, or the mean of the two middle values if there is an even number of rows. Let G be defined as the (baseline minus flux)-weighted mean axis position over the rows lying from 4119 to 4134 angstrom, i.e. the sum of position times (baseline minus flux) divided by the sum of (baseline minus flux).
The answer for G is 4127.4 angstrom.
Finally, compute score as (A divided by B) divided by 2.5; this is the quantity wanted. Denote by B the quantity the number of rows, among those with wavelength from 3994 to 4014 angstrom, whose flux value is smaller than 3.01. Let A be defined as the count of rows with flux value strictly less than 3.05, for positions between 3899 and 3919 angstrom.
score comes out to 0.00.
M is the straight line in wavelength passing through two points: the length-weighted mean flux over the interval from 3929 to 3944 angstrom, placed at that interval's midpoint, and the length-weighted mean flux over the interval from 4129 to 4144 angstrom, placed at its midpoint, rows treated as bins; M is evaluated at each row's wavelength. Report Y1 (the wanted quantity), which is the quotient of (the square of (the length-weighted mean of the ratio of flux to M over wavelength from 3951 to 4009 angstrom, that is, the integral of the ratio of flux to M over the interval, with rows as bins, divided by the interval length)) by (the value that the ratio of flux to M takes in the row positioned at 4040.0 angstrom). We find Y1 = 1.16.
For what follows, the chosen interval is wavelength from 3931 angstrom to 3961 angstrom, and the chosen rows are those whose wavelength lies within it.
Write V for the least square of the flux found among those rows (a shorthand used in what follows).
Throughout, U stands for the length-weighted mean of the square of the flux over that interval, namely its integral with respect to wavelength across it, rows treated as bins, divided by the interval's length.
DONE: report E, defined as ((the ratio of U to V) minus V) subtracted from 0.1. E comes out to 6.5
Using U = 9.1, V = 7.6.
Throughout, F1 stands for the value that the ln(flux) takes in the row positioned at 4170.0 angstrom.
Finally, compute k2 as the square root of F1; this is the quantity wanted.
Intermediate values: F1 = 0.93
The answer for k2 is 0.96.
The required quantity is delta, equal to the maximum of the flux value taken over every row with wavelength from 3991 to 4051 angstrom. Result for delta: 3.352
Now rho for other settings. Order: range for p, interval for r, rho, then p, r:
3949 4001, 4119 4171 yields -192.2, 3952.5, 4144.7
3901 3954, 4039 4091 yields -162.9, 3902.5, 4065.4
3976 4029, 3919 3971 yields 32.2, 3977.5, 3945.3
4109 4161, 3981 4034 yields 102.9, 4110.0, 4007.1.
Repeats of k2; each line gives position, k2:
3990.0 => 1.07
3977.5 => 1.06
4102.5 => 1.07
